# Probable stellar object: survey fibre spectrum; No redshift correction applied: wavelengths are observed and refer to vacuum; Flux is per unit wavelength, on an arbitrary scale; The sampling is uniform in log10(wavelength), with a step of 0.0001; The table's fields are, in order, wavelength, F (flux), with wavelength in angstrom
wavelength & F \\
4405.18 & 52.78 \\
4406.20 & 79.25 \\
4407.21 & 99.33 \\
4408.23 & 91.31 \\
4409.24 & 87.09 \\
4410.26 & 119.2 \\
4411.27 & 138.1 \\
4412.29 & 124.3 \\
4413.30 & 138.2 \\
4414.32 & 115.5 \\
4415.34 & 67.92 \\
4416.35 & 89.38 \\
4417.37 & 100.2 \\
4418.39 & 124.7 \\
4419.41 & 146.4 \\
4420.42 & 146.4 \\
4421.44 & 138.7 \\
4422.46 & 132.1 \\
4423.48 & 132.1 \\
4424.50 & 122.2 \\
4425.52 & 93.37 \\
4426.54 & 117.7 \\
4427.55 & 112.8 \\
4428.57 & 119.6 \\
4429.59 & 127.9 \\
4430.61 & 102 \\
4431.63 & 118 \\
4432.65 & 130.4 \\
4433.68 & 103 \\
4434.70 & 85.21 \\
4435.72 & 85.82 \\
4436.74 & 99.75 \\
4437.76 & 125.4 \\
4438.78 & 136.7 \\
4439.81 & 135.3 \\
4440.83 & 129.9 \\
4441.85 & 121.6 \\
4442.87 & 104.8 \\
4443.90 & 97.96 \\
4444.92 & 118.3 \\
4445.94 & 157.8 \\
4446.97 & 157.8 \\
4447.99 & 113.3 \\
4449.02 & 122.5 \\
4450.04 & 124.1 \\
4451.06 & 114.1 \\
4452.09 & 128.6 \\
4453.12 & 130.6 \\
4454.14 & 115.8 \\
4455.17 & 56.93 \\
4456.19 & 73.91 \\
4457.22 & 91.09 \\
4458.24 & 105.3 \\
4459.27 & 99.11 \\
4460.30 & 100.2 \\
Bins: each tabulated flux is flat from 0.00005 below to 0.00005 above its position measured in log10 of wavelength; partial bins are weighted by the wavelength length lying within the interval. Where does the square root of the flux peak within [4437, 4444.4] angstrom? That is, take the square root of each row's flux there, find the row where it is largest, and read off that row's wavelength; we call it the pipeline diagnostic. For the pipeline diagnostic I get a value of 4438.78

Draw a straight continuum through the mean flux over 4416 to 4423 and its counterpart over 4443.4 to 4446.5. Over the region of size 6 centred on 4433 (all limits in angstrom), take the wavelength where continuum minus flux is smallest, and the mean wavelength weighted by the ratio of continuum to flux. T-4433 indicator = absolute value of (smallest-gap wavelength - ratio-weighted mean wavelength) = 0.7 angstrom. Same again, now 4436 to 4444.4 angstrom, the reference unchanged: 1.6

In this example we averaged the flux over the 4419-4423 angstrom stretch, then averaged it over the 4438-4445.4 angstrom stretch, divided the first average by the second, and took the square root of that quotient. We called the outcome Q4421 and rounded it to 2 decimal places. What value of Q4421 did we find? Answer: 1.08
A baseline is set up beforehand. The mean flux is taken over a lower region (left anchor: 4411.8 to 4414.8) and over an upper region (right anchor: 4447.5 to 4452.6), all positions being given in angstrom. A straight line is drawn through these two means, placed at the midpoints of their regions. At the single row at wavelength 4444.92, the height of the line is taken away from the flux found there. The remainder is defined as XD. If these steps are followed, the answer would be -3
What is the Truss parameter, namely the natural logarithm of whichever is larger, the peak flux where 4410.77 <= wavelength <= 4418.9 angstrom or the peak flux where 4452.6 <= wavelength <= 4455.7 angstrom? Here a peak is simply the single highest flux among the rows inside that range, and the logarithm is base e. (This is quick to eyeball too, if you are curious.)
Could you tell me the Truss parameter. 4.93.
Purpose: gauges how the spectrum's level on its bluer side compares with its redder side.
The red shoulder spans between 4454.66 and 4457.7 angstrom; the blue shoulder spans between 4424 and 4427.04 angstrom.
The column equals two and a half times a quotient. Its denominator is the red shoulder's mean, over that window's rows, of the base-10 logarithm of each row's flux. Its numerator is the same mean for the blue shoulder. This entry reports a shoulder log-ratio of 2.74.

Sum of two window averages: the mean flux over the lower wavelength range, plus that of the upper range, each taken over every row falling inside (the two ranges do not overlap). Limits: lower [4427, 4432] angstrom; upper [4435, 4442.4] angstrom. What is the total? 235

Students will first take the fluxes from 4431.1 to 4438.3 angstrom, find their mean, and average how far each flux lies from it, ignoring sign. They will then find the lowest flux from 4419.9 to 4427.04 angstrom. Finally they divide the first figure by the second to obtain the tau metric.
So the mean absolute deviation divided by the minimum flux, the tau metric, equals 0.163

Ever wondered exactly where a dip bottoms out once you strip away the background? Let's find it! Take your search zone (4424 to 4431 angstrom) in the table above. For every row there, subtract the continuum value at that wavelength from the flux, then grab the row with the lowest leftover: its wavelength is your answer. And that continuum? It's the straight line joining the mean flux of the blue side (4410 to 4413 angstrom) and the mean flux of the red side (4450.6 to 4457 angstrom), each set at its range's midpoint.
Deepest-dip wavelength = 4425.52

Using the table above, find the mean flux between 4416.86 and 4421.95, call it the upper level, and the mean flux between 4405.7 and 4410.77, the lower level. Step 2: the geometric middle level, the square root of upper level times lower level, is 112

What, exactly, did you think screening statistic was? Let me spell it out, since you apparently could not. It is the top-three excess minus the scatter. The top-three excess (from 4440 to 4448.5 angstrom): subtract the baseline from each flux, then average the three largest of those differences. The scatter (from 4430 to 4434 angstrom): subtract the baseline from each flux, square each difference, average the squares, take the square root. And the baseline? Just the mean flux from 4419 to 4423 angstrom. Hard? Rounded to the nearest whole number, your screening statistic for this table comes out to -22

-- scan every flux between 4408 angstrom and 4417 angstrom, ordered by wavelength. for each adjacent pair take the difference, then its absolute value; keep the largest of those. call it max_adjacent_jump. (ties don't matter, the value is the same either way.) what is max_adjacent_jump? 48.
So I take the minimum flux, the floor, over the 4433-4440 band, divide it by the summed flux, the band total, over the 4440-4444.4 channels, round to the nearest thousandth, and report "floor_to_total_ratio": 0.188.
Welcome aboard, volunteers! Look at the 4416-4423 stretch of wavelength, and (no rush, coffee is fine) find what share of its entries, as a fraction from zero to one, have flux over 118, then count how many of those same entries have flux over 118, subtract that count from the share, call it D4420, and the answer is -4.3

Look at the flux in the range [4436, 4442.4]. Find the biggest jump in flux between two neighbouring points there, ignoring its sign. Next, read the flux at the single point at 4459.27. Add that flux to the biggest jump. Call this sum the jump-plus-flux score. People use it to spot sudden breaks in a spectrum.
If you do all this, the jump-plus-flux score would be 125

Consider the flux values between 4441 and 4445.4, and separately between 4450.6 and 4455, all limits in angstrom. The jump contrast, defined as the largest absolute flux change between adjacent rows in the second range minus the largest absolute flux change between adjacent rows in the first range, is -6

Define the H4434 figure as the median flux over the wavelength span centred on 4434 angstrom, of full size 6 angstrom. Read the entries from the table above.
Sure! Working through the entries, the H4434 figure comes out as 101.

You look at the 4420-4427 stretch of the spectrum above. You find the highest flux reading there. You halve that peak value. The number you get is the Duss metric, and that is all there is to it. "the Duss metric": 73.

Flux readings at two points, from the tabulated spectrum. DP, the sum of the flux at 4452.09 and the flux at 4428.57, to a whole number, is 248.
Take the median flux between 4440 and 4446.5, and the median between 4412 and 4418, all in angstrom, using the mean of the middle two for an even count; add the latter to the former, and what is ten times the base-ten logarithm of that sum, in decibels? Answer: 23.6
